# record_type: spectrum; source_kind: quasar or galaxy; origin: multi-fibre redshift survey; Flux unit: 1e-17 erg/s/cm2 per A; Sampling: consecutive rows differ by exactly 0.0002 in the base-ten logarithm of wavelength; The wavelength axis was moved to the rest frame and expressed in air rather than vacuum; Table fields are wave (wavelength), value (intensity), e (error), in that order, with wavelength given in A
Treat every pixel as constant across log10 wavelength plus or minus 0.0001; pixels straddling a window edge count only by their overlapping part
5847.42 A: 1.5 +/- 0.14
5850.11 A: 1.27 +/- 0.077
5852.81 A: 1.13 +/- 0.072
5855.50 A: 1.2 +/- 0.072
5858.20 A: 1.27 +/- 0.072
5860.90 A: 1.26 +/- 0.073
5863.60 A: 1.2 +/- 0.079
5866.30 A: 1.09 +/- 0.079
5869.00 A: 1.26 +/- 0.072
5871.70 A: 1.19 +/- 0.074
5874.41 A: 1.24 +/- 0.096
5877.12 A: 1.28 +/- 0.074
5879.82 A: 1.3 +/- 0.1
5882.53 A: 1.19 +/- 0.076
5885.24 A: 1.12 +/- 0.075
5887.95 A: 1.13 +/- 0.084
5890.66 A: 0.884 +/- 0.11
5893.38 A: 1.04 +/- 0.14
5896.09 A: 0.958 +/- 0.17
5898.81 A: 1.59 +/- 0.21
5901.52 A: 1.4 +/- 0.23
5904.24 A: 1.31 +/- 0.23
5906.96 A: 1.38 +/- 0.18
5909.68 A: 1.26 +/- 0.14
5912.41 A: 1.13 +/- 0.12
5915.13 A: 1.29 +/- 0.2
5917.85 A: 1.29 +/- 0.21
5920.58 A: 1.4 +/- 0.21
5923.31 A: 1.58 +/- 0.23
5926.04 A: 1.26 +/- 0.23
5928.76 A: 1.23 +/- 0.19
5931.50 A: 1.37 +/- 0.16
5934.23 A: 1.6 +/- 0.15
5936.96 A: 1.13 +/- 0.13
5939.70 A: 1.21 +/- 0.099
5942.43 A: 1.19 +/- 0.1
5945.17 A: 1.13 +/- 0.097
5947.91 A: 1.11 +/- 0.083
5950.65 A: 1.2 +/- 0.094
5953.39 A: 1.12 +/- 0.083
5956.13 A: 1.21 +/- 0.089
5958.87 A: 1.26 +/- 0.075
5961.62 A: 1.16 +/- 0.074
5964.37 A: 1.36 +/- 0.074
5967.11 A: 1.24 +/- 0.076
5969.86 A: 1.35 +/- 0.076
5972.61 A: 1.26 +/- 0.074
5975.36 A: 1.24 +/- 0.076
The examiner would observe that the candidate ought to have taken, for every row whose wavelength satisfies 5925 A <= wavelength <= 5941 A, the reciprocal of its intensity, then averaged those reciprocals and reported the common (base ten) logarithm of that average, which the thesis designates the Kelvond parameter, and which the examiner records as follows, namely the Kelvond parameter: -0.109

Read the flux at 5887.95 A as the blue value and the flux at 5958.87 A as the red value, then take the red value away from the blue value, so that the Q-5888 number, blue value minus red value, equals -0.13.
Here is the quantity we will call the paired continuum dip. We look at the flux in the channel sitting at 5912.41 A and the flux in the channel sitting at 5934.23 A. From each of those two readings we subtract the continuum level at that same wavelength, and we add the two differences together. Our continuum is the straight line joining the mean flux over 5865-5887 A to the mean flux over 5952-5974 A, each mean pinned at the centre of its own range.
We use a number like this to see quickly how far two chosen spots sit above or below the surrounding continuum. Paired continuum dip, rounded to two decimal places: 0.27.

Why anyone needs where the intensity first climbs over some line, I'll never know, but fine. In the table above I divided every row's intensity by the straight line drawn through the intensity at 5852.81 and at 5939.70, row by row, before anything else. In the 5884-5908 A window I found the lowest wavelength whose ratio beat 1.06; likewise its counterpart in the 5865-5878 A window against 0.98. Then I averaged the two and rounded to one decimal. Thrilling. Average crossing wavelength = 5883.9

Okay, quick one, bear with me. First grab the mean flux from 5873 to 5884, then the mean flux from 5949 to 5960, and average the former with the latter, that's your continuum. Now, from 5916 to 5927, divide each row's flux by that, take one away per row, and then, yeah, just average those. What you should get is 0.13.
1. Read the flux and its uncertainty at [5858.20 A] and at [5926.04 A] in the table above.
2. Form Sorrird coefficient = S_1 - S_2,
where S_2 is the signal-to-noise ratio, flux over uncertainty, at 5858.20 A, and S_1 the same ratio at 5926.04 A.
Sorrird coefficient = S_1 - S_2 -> -12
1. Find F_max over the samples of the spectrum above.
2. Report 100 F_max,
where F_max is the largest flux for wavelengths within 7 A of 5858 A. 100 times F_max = 127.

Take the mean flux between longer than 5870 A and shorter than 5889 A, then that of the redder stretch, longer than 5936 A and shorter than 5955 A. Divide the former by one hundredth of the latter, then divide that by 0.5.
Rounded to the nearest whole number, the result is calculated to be 209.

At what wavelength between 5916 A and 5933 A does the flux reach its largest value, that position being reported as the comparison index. 5923.31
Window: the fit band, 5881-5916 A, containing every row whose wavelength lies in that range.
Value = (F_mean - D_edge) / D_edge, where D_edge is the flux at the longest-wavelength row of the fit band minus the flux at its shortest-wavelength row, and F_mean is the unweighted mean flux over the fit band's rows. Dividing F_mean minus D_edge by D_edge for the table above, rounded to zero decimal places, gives 11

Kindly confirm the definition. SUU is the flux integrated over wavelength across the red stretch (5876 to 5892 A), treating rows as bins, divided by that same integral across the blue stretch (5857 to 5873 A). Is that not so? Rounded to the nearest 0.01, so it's 0.95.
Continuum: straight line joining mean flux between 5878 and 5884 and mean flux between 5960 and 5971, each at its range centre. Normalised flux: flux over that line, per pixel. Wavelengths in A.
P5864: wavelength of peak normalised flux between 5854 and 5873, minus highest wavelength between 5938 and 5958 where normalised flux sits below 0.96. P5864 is -97.9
